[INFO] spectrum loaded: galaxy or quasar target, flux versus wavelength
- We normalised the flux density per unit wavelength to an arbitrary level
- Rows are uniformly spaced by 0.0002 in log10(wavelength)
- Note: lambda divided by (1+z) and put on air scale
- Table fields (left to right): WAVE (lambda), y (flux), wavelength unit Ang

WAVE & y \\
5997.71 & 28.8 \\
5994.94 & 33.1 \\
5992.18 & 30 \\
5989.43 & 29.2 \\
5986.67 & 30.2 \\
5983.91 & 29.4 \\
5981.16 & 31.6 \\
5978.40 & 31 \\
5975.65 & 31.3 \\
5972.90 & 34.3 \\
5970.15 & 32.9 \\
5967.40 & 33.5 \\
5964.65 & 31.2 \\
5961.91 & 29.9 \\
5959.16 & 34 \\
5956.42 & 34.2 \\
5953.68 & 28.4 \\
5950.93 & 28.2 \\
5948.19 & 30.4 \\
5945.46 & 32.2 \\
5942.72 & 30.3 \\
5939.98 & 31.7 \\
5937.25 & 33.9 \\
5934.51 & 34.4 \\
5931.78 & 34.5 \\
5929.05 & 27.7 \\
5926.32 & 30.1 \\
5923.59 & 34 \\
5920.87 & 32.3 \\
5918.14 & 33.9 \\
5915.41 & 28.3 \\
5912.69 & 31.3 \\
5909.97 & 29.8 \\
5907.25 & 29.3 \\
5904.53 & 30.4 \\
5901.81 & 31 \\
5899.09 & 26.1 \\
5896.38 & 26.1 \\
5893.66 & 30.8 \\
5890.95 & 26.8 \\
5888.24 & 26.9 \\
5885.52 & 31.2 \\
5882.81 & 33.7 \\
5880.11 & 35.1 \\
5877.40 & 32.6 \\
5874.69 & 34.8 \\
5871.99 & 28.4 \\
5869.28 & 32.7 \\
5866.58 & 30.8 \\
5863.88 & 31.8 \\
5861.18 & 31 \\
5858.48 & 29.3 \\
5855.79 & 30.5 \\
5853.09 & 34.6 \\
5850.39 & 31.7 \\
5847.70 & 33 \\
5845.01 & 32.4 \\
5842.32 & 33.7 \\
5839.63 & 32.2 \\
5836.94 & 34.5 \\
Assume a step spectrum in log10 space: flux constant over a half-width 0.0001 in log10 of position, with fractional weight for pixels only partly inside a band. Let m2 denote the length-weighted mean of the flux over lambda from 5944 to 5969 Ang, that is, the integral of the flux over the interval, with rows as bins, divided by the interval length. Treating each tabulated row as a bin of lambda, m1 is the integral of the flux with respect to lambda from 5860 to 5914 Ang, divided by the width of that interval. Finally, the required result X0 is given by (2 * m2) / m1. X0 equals 2.05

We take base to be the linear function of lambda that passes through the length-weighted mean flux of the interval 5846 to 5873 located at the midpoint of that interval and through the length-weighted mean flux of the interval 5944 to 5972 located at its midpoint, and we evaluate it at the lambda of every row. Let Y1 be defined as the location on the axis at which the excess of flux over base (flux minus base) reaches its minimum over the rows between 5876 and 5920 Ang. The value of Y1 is 5899.09 Ang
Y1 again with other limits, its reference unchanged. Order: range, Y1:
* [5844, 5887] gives 5871.99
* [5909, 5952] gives 5929.05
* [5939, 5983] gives 5950.93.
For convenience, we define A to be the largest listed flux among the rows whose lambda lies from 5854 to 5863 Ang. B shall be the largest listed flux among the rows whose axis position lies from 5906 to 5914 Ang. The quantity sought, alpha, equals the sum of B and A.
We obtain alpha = 62.3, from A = 31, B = 31.3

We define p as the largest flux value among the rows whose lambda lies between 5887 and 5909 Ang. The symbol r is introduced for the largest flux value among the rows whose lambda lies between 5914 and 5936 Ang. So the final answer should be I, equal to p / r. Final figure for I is 0.90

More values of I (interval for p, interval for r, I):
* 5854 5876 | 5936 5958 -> 1.02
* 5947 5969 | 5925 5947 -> 0.99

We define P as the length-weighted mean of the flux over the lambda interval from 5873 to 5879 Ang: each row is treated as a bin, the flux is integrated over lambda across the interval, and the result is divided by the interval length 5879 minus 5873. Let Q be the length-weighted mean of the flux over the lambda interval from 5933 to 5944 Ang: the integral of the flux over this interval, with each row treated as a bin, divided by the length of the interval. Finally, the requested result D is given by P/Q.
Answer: 1.03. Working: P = 33.4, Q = 32.6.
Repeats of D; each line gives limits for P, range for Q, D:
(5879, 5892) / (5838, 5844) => 0.93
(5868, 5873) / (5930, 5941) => 0.92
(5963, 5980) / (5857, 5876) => 1.03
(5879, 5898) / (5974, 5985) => 0.97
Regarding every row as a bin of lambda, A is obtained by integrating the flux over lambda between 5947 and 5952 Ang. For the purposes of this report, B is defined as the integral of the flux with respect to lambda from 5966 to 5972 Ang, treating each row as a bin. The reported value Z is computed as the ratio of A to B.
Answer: 0.73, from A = 147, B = 200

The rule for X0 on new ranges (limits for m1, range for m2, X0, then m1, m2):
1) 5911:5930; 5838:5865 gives 2.06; 31.1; 32.0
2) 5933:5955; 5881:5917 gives 1.89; 31.2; 29.5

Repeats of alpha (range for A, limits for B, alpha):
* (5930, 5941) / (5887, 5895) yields 65.3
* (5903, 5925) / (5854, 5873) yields 66.7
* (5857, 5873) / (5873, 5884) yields 67.8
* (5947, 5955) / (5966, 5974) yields 64.7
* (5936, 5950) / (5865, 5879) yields 68.7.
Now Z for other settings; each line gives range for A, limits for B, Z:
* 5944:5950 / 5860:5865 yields 1.19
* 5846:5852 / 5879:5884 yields 1.13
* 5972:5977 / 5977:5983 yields 0.87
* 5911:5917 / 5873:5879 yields 0.90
